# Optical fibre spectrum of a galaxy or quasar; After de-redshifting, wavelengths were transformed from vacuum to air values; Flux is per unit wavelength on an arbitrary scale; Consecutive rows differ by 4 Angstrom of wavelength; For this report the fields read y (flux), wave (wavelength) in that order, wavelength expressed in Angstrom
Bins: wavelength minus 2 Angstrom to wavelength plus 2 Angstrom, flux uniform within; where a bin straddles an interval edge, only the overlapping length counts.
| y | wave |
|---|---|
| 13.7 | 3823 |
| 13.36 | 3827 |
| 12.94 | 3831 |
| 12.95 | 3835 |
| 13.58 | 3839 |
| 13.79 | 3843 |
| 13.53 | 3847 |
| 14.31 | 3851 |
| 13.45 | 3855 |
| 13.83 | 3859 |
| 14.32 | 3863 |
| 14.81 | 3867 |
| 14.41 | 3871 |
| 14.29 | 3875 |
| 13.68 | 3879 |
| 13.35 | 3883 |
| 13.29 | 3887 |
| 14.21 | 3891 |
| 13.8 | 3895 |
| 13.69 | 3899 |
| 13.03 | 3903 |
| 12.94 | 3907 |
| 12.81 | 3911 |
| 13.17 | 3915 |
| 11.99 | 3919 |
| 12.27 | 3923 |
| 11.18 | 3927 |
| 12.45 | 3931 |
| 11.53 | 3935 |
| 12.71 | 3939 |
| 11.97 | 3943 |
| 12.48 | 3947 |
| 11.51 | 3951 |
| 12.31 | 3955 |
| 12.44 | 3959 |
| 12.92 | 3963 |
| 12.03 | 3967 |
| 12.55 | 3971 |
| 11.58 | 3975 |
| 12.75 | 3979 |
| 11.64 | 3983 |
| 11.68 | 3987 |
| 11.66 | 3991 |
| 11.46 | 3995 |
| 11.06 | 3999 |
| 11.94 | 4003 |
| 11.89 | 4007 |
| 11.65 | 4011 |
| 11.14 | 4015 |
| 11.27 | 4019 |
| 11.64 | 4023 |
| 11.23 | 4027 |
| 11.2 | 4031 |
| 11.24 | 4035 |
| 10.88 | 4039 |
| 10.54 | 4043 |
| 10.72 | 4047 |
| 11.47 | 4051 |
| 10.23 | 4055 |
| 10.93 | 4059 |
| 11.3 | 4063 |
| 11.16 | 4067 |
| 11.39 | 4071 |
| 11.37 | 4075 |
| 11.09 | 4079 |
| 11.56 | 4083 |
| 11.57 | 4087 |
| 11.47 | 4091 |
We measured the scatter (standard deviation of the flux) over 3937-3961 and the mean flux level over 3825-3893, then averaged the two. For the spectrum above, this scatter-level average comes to 7.1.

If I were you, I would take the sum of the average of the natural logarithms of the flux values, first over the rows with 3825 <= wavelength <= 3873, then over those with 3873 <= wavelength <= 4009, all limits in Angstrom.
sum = 5.14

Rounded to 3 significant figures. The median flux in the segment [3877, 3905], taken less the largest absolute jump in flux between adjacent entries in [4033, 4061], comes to 12.4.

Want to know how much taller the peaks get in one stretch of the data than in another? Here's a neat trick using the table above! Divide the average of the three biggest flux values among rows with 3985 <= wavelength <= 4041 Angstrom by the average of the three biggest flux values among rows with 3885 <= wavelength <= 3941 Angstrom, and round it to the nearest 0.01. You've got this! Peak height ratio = 0.85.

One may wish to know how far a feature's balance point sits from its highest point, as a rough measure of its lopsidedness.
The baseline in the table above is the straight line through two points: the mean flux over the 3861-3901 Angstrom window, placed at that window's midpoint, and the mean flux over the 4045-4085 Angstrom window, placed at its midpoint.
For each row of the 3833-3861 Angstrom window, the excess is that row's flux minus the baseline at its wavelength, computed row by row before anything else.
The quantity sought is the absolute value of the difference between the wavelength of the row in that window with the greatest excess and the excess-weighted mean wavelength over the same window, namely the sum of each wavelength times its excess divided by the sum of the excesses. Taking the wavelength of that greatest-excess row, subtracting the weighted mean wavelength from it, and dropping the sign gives 7.0 Angstrom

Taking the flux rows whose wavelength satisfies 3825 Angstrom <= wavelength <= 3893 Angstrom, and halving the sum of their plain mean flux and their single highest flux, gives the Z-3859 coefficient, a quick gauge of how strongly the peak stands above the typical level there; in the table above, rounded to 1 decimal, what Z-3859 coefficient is 14.3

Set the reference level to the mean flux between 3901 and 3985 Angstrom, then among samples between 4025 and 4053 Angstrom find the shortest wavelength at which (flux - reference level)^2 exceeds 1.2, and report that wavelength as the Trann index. 4031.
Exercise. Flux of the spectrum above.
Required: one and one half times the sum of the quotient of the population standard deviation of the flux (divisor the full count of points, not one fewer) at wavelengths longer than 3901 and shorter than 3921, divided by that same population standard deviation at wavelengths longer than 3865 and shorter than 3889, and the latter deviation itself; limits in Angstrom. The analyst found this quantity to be 2.0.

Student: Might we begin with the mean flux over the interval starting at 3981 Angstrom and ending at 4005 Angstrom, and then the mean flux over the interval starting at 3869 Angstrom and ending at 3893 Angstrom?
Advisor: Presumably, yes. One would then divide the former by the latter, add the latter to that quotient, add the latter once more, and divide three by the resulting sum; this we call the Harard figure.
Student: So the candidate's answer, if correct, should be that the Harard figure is 0.105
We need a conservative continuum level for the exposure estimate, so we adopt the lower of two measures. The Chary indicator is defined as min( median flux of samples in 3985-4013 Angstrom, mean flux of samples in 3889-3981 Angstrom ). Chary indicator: 11.7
